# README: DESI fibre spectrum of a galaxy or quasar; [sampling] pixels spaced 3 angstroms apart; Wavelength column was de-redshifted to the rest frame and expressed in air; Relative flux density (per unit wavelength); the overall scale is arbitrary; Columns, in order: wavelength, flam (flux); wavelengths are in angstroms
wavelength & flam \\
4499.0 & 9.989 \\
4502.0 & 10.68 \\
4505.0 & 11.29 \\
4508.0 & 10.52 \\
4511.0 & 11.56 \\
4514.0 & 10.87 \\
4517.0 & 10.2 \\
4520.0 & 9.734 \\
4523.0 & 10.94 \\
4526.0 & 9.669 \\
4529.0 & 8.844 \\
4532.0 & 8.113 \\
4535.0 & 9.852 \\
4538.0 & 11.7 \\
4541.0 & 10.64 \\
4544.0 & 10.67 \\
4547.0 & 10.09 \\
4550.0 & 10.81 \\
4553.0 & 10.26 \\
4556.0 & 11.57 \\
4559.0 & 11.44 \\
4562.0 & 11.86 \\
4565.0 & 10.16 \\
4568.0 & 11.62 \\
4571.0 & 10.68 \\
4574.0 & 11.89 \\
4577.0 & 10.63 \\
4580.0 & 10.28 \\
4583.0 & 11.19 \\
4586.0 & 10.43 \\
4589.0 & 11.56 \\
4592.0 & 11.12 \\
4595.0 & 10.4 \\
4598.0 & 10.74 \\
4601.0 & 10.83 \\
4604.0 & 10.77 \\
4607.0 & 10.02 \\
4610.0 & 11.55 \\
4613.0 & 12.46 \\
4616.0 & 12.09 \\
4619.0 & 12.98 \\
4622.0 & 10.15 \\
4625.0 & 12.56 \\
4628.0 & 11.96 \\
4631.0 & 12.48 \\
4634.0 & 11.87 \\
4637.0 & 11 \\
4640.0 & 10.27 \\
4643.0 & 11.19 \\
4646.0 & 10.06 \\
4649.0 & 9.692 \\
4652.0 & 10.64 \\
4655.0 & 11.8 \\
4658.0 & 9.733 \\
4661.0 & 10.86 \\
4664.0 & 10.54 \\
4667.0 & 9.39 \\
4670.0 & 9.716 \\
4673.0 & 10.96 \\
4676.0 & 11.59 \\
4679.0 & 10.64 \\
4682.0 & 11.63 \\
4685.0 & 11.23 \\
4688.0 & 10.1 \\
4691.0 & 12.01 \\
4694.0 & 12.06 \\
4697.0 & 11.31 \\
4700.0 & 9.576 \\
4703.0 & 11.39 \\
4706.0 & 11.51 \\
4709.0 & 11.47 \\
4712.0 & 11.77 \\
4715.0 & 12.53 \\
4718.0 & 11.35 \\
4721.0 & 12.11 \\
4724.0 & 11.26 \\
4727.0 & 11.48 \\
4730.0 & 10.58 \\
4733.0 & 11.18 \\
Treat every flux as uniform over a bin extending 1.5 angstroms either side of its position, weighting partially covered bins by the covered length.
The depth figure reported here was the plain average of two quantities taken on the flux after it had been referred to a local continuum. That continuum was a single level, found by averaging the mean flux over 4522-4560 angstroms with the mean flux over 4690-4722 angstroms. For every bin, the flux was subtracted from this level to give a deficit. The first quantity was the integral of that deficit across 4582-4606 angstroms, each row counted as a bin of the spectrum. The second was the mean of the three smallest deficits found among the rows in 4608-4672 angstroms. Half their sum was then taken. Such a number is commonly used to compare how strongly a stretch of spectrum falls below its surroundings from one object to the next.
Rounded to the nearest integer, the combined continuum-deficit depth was 0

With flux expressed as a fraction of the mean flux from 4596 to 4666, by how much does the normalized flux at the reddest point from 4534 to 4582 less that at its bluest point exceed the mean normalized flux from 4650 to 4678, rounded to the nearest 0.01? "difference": -0.91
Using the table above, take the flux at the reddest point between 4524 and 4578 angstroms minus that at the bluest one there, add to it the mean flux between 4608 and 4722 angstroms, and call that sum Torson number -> 12.2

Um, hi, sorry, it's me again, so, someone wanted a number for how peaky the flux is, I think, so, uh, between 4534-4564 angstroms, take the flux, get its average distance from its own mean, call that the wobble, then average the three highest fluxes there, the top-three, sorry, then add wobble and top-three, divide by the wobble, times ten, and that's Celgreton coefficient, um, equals 204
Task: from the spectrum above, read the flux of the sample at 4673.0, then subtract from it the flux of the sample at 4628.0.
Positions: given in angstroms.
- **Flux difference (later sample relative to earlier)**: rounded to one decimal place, -1.0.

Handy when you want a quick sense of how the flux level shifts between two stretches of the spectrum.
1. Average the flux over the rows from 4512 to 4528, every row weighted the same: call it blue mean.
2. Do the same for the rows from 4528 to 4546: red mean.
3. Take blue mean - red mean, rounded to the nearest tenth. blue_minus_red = 0.3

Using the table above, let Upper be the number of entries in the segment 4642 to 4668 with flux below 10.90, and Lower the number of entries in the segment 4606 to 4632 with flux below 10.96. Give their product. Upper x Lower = 14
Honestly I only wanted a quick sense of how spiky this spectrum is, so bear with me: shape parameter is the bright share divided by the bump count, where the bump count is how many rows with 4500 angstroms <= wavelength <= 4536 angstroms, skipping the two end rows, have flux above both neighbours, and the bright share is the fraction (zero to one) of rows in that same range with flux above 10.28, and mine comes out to 0.17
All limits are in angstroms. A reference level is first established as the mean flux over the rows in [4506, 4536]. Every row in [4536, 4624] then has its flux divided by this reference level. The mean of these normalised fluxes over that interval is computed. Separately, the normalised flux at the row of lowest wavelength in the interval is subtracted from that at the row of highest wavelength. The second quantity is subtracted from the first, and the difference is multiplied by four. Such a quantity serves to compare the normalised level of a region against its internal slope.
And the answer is 5.0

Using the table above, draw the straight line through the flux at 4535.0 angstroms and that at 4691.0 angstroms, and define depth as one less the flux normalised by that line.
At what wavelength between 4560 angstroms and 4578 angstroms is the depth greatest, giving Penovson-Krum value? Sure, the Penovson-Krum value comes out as 4565.0 angstroms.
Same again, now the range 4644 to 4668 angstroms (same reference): 4667.0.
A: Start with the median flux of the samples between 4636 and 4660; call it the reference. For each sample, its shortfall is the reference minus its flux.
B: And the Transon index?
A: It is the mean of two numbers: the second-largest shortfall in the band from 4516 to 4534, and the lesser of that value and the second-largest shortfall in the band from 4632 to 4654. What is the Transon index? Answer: 1.0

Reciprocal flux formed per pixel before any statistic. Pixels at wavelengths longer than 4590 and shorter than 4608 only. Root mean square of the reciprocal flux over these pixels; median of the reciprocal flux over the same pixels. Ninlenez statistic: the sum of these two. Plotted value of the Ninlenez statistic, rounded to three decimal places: 0.187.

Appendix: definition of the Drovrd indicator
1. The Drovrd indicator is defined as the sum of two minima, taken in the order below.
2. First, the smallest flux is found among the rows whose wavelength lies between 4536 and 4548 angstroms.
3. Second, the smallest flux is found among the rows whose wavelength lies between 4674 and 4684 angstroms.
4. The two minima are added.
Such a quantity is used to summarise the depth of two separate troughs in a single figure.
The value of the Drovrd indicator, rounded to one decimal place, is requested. 20.7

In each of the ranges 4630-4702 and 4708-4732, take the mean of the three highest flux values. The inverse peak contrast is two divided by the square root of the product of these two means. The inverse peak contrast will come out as 0.1645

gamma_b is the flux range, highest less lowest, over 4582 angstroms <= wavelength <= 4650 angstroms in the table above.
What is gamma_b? 3.3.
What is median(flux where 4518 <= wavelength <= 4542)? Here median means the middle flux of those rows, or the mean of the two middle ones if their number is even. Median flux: 9.8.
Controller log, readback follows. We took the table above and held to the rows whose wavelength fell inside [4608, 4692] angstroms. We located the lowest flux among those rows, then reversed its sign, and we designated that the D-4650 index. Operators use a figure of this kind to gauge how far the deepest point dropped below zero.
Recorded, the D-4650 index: -9.4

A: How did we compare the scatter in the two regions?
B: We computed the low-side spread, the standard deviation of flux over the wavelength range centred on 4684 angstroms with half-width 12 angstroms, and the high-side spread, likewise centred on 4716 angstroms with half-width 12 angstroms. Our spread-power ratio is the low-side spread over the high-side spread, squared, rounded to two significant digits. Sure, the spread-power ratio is 2.5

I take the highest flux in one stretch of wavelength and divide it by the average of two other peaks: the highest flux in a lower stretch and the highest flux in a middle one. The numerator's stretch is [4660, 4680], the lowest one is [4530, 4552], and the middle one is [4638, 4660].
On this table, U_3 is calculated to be 0.99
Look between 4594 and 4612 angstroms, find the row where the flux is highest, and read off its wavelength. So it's 4610.0 angstroms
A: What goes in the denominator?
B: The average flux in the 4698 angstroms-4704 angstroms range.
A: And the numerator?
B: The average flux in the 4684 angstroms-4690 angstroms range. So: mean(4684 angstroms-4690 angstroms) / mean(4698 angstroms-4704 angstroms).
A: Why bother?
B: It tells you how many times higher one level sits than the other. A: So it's 1.02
